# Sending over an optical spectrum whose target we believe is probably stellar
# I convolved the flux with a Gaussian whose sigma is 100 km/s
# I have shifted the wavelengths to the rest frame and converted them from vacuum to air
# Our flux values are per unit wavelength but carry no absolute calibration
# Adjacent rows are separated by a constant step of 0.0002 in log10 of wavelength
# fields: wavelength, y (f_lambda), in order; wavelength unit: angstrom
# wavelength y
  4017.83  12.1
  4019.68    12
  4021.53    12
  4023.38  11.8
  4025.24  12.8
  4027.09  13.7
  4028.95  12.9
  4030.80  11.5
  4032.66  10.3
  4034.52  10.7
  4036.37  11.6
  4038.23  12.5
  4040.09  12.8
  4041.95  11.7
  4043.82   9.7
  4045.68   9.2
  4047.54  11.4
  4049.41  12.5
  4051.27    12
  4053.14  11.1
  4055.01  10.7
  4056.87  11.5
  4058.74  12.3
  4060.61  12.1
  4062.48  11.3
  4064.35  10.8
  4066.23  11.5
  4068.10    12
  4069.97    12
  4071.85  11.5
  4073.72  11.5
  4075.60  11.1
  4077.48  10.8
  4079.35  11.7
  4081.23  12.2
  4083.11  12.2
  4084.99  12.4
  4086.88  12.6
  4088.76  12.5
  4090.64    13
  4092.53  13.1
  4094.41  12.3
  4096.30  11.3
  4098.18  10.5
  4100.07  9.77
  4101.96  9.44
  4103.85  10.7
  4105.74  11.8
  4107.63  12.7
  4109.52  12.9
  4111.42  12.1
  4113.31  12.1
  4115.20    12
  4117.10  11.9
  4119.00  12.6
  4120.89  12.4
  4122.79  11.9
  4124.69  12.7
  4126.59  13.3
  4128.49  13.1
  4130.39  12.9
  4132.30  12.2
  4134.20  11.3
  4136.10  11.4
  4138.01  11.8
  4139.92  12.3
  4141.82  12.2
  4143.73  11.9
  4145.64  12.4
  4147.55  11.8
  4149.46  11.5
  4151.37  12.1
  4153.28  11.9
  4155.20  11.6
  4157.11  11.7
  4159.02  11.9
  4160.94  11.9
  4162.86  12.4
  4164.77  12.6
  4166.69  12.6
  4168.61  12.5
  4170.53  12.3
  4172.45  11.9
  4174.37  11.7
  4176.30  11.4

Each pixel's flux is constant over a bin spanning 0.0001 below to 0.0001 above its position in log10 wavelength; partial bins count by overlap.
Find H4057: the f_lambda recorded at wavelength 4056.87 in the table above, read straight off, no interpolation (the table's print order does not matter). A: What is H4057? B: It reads 11.5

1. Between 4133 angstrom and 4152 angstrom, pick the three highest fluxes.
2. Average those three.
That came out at 12.3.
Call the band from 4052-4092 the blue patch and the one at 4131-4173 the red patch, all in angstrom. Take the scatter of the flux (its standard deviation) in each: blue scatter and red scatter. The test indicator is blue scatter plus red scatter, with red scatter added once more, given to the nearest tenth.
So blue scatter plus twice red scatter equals 1.4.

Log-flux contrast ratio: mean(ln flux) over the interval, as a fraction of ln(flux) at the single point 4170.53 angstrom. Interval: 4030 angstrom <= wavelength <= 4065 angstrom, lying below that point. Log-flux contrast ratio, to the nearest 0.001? 0.967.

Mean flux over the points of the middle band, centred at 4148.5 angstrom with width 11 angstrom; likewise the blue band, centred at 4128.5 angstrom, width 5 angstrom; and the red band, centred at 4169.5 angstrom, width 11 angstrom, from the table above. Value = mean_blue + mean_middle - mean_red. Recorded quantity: 12.8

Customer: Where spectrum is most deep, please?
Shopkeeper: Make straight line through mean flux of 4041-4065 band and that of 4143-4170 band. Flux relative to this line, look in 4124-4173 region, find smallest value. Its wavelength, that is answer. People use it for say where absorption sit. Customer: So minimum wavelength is 4134.20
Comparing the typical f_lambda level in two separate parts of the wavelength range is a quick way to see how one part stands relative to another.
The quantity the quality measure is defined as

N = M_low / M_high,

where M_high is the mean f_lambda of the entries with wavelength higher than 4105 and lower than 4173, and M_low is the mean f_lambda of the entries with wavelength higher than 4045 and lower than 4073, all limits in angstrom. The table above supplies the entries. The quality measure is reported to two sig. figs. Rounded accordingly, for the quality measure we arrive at 0.94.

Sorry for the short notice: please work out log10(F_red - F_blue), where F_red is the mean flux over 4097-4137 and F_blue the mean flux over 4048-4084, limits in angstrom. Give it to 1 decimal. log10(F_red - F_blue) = -0.6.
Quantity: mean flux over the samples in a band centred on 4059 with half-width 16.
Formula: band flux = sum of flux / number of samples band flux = 11.4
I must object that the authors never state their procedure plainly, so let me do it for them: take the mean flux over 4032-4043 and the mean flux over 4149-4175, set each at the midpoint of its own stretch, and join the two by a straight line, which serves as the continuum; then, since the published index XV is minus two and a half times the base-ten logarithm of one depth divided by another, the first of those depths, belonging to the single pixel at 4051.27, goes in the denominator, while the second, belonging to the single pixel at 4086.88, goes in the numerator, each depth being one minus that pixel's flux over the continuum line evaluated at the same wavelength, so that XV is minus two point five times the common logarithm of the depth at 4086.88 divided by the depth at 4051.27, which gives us -0.9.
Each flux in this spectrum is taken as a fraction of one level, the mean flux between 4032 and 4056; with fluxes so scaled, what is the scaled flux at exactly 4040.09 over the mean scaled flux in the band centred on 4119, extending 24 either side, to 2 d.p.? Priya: 1.08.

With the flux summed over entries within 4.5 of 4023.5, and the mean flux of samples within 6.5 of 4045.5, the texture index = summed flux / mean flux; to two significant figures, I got 5.5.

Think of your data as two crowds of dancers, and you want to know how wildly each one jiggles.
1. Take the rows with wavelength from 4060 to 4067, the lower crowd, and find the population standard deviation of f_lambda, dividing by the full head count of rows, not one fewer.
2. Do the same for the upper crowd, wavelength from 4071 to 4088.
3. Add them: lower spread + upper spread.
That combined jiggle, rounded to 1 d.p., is 1.0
